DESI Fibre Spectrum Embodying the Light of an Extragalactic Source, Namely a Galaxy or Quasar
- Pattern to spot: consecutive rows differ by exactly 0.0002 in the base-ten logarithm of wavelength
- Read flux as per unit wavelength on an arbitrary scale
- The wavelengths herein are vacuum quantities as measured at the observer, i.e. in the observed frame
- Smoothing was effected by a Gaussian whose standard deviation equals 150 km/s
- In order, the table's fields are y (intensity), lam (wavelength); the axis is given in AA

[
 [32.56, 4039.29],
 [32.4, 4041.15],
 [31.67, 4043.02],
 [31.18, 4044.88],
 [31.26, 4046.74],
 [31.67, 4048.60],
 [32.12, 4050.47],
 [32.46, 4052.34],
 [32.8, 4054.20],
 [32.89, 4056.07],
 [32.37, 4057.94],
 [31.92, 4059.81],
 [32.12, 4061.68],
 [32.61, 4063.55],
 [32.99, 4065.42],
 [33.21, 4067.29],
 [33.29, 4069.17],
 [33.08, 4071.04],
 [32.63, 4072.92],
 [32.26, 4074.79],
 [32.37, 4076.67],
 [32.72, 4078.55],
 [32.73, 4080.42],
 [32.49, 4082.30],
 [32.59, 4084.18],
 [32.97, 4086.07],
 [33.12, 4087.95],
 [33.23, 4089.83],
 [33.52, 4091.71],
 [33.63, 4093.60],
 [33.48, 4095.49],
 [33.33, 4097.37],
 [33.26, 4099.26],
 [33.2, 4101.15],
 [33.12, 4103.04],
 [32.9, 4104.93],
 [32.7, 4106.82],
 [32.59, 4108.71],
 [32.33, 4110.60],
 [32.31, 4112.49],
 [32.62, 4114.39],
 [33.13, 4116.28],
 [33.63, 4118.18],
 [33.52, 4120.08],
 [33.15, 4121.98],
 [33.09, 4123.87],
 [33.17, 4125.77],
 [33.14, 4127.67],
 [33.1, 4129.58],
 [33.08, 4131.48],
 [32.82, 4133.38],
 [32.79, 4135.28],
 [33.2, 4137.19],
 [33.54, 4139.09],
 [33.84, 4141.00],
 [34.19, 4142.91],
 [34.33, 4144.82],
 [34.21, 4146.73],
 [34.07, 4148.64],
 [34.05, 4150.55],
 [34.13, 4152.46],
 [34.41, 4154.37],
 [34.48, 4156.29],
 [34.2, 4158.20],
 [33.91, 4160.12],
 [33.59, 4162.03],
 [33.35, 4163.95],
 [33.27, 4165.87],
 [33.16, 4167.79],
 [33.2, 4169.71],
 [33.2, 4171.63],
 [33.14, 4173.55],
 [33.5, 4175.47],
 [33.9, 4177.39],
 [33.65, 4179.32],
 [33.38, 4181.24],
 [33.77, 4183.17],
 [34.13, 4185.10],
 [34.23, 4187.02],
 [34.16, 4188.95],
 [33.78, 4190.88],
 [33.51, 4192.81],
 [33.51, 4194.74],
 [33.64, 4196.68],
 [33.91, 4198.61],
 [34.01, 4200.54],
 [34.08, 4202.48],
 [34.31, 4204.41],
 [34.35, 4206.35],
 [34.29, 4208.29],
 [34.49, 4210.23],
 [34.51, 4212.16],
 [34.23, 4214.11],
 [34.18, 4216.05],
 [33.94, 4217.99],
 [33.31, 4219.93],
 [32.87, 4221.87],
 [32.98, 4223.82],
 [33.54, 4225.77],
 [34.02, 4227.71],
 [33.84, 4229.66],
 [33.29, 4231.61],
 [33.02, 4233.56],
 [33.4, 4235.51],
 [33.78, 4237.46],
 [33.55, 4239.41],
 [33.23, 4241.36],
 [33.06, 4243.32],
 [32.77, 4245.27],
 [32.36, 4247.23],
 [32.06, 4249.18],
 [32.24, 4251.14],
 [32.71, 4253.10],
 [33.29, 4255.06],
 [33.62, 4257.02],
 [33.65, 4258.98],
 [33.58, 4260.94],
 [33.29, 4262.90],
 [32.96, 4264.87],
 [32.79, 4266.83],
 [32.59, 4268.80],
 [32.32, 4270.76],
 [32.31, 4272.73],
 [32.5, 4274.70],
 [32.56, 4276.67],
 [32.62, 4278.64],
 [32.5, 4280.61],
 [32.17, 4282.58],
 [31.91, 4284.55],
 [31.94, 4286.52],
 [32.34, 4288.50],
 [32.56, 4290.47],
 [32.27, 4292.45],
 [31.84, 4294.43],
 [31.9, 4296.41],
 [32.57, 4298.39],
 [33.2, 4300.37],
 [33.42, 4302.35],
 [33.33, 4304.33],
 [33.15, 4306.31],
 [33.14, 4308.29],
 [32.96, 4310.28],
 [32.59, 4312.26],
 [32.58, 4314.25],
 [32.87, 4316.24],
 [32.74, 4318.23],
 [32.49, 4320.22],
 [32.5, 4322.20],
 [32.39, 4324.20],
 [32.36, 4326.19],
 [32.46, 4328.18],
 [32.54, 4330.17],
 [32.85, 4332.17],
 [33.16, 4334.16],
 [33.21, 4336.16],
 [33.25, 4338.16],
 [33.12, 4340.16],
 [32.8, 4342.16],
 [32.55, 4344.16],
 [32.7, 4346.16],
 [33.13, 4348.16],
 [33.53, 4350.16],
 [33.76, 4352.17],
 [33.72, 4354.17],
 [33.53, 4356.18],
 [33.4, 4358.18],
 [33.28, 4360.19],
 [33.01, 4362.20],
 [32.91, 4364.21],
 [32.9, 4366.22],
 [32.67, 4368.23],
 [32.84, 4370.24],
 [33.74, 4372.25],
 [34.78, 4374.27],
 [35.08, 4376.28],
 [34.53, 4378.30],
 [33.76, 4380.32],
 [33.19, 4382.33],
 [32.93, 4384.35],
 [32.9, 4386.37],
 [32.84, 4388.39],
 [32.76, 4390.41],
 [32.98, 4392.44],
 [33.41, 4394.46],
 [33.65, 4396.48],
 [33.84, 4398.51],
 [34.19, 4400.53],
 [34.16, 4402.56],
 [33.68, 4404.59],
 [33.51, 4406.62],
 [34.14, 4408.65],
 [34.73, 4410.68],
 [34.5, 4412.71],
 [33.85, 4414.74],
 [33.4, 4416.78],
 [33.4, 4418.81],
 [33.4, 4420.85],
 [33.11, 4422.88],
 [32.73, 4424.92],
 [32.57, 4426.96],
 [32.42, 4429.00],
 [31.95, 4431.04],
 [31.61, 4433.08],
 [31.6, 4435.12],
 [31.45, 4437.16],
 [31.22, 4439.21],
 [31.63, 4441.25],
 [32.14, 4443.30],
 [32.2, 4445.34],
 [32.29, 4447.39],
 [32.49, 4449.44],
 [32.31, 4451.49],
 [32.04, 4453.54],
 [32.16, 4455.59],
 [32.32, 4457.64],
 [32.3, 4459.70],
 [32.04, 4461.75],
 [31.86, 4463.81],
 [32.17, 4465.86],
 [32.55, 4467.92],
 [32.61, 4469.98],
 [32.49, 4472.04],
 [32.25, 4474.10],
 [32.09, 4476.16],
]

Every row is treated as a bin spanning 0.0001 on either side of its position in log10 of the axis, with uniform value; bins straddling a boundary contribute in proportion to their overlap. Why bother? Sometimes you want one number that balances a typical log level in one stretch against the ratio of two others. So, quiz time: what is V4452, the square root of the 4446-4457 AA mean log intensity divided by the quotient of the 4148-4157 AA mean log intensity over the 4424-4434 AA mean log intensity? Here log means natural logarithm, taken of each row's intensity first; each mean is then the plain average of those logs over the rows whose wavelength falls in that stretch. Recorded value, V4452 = 1.85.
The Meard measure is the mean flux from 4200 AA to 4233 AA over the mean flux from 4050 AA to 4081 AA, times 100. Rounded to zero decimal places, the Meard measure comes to 104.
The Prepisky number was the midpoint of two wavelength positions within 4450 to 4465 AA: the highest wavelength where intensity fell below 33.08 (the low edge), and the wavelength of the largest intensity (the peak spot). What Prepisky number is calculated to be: 4460.7 AA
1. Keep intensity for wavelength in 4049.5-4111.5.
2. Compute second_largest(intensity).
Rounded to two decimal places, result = 33.52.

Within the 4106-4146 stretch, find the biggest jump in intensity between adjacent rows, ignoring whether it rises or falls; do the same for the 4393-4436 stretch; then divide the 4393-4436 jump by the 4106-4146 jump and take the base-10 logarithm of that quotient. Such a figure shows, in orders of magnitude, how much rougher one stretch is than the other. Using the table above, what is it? 0.1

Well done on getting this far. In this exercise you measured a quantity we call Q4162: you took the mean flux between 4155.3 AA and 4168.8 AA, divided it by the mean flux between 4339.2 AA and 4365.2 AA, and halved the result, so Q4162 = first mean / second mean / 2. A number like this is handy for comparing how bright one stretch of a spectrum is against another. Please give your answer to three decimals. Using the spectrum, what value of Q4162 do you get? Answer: 0.508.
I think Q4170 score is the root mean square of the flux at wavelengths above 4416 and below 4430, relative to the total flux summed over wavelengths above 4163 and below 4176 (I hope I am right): 0.142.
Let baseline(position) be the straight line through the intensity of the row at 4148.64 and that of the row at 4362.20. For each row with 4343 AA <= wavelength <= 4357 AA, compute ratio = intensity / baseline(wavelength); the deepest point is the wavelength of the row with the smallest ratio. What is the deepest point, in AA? 4344.16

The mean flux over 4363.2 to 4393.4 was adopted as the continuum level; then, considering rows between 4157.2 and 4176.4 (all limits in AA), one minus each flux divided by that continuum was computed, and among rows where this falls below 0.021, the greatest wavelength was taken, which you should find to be 4175.47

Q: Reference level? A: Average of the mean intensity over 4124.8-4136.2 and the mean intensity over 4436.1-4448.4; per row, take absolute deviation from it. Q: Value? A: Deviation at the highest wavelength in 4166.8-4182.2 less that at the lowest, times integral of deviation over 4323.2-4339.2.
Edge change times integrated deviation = 1.3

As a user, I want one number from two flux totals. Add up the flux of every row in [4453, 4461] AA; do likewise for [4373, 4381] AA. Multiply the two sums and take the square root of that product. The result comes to 133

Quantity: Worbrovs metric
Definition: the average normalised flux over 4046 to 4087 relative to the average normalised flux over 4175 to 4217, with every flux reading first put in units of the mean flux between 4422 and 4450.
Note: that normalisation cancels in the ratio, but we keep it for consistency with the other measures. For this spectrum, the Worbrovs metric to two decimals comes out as 0.96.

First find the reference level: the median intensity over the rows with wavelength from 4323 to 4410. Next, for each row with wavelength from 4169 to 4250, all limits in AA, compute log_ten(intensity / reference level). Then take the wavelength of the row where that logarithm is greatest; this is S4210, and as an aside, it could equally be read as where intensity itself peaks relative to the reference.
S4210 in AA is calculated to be 4212.16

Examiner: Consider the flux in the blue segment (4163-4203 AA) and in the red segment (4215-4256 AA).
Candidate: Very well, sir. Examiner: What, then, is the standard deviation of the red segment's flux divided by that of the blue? 1.6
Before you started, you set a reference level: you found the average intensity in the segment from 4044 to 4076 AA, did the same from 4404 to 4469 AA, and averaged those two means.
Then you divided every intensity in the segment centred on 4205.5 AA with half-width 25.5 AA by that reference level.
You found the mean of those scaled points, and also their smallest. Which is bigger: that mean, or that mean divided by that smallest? 1.04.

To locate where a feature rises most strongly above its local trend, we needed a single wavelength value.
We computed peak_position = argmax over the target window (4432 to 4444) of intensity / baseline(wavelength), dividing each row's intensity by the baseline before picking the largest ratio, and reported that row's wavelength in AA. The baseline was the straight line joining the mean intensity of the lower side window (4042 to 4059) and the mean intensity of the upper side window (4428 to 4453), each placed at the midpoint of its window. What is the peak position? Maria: 4443.30 AA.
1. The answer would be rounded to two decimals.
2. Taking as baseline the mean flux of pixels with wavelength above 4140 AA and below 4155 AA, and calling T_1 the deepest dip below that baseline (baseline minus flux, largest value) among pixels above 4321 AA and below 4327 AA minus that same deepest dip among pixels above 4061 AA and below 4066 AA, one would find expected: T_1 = -0.24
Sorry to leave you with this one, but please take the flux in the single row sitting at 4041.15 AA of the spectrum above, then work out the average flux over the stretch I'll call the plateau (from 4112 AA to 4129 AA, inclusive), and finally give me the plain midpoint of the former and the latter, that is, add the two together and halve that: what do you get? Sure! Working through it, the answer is 32.7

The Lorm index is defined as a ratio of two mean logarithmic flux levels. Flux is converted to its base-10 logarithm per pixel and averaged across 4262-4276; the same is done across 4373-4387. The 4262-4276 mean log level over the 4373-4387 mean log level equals 0.99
